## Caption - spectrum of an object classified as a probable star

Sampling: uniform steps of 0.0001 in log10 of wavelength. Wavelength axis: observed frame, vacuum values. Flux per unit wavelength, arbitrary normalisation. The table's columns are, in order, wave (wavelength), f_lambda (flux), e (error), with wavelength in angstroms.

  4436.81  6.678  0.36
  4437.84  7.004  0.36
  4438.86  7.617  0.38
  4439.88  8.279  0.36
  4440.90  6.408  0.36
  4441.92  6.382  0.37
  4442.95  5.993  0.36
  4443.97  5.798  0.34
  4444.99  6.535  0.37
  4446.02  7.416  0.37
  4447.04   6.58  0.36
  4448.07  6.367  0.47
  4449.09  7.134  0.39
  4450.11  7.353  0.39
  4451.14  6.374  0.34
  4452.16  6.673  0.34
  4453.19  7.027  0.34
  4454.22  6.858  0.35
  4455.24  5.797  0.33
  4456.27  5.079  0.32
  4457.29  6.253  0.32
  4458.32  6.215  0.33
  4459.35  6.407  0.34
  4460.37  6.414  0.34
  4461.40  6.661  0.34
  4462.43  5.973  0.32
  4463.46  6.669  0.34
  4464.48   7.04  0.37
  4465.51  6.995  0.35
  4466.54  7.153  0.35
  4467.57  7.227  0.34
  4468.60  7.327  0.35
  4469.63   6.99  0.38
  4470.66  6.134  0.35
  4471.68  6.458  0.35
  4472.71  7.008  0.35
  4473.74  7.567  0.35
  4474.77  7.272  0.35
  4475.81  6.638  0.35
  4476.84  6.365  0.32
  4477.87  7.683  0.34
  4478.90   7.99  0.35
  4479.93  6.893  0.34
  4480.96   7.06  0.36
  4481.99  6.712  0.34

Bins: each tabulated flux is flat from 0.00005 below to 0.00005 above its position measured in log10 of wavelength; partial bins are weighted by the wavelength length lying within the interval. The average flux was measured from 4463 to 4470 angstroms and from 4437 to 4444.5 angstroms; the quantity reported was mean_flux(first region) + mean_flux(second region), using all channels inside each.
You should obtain 13.8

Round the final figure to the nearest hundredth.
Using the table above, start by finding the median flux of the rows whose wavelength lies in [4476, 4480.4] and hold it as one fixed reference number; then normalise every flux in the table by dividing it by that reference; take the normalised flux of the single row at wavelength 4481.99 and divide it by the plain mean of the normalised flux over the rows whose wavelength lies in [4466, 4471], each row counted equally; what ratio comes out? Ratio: 0.96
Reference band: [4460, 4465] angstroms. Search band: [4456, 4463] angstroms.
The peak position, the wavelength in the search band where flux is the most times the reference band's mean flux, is 4461.40 angstroms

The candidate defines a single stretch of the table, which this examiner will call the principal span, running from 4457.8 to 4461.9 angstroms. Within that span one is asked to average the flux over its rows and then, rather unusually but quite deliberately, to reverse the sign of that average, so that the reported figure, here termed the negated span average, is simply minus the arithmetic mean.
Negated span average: -6.42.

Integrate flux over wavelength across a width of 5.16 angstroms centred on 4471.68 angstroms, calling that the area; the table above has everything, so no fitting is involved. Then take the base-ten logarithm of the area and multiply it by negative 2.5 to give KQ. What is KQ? -3.87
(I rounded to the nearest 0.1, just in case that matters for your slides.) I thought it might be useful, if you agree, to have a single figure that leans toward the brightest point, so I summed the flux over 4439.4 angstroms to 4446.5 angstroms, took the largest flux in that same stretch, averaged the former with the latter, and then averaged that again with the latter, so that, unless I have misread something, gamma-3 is 17.9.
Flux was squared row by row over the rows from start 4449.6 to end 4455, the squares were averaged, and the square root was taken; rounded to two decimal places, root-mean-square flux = 6.86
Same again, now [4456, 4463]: 6.16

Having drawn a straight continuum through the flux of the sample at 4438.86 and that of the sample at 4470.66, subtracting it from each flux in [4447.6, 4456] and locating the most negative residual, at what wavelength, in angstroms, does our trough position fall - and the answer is 4455.24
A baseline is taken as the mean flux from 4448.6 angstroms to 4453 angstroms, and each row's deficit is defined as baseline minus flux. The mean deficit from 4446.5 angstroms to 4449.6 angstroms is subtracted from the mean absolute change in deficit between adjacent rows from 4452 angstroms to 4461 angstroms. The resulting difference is 0.27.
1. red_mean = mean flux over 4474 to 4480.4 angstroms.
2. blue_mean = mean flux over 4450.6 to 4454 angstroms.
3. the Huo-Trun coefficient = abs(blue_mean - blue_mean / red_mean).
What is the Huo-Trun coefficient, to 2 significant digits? 5.8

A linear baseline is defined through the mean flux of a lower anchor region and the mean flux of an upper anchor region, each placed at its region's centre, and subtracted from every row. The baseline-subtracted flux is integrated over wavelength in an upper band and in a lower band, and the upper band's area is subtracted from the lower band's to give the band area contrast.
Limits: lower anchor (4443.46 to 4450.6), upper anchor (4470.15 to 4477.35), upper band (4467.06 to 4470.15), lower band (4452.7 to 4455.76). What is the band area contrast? -2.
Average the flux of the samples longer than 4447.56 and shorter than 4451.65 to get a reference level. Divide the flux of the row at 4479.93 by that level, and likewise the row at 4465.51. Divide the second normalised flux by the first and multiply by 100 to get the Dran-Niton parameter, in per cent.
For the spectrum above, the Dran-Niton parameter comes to 101.5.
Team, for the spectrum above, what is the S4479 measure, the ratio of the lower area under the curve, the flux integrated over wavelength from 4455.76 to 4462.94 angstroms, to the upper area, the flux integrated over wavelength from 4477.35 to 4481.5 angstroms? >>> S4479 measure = 1.4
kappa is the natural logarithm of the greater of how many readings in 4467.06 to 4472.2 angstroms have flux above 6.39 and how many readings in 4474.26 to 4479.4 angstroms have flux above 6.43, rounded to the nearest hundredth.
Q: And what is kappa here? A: 1.39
